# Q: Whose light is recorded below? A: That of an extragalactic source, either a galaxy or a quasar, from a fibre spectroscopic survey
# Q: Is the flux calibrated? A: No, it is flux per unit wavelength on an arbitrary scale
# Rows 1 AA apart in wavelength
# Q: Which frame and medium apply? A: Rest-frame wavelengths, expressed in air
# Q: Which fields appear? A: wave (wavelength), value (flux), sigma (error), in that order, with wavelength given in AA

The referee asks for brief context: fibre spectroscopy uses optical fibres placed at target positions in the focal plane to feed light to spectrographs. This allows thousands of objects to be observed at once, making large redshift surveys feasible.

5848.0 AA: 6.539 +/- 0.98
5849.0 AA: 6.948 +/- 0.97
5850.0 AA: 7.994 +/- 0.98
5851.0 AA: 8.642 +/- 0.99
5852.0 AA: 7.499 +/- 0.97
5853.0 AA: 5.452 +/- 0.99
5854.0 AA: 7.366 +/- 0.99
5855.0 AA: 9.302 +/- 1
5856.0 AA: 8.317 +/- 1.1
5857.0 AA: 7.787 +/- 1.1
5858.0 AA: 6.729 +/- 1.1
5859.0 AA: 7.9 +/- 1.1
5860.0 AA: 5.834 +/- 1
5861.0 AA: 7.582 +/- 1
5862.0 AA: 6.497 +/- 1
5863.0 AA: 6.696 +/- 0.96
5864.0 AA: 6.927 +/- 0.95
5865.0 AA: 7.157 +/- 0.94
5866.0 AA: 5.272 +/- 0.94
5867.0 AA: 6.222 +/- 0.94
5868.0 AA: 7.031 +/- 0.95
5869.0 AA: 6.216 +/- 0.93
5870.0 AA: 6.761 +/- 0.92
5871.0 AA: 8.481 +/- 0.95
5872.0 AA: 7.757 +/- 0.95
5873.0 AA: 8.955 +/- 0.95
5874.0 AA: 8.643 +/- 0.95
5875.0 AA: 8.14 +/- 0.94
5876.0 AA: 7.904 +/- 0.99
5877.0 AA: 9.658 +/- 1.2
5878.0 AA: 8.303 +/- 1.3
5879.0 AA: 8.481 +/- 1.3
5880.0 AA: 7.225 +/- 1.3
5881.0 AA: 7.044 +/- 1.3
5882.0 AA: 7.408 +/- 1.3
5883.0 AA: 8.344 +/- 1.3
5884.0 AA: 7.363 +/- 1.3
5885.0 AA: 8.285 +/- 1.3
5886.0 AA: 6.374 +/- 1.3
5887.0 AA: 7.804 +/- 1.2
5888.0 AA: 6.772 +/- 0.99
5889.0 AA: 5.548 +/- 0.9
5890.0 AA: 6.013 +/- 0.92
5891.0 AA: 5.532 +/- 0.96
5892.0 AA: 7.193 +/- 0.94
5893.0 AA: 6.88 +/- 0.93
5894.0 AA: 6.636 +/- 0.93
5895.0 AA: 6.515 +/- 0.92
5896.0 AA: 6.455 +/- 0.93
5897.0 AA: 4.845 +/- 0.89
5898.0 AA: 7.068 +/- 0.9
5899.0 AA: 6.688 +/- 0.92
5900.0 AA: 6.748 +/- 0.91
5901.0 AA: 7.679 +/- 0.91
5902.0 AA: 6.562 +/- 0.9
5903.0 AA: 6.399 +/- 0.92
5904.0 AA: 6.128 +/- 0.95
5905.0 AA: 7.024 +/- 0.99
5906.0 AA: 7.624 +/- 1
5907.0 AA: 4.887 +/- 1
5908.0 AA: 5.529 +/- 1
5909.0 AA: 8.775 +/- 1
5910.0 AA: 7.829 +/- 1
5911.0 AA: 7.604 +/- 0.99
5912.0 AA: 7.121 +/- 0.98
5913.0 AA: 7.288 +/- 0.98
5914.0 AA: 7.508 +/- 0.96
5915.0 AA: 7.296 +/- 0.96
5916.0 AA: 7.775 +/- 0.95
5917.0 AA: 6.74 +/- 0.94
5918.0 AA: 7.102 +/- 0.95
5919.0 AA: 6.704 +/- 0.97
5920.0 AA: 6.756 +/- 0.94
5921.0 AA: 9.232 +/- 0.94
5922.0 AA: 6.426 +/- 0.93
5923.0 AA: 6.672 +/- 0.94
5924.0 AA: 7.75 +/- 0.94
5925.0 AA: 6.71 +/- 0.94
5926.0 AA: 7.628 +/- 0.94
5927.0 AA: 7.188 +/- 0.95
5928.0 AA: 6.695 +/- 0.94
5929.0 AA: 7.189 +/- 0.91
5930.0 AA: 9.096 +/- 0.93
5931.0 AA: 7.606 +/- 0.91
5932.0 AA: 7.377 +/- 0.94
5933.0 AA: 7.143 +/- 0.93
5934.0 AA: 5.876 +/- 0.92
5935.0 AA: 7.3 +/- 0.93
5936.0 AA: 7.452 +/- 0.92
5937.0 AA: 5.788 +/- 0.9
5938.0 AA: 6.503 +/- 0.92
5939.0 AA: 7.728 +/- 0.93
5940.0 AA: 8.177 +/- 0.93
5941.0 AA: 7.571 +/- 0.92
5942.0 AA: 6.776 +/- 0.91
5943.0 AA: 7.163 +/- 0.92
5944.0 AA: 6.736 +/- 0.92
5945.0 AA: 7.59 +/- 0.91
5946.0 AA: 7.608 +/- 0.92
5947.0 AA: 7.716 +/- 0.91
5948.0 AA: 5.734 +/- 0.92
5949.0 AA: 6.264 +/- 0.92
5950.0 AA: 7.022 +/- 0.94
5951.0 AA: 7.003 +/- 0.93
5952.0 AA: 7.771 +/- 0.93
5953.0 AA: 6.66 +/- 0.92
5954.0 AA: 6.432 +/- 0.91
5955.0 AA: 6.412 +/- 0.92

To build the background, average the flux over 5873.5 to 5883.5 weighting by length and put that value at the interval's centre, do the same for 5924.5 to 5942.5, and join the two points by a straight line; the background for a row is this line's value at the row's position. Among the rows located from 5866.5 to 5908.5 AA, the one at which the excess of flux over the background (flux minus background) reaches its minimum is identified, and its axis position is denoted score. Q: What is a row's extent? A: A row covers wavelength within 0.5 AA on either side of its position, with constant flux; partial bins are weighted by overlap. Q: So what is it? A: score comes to 5897.0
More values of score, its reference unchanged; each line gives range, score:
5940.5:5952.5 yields 5948.0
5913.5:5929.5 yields 5922.0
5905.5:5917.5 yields 5907.0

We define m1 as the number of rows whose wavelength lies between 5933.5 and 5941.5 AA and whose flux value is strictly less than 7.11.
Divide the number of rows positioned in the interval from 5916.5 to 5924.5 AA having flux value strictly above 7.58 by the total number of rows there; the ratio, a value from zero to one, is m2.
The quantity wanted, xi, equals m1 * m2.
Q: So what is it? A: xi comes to 0.75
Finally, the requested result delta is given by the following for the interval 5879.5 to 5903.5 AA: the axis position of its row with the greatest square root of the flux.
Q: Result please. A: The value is 5883.0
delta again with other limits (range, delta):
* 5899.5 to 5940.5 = 5921.0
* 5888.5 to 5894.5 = 5892.0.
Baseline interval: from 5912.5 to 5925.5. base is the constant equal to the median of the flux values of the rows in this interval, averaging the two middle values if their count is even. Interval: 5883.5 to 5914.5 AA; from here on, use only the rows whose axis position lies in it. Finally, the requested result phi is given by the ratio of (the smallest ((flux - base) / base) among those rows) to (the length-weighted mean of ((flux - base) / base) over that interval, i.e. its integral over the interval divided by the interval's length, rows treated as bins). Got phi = 7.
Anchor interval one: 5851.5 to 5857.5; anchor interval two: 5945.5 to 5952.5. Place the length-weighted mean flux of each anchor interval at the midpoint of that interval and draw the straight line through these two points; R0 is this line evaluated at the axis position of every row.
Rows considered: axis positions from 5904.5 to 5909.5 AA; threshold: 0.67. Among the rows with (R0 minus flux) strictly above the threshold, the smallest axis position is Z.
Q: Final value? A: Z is 5907.0 AA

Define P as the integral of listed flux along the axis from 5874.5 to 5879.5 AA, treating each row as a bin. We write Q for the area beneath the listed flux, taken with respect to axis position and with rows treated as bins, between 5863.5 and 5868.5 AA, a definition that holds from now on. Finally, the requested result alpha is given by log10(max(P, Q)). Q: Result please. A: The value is 1.628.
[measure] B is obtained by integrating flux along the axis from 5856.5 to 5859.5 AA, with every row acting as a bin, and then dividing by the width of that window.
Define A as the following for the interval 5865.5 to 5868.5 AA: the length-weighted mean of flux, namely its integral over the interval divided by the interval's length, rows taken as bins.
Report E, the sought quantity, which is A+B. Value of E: 13.6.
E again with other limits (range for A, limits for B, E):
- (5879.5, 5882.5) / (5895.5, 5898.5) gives 13.3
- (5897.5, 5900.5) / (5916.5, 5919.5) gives 13.7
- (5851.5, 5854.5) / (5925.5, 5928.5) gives 13.9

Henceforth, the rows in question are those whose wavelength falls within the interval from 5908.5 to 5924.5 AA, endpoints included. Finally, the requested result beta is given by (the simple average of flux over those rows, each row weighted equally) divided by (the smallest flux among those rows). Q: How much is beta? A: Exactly 1.15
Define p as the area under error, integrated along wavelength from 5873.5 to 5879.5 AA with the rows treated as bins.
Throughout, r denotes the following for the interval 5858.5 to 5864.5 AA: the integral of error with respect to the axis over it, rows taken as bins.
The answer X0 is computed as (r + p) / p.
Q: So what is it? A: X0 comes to 1.9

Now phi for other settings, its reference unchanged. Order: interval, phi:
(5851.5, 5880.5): -5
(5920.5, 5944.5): -9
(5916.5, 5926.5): -10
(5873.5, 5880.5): 0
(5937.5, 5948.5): -13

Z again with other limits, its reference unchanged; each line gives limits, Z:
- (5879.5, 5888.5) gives 5886.0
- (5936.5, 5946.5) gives 5937.0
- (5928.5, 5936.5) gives 5934.0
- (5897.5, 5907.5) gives 5902.0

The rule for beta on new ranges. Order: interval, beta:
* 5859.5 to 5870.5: 1.24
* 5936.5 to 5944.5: 1.22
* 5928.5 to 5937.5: 1.24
